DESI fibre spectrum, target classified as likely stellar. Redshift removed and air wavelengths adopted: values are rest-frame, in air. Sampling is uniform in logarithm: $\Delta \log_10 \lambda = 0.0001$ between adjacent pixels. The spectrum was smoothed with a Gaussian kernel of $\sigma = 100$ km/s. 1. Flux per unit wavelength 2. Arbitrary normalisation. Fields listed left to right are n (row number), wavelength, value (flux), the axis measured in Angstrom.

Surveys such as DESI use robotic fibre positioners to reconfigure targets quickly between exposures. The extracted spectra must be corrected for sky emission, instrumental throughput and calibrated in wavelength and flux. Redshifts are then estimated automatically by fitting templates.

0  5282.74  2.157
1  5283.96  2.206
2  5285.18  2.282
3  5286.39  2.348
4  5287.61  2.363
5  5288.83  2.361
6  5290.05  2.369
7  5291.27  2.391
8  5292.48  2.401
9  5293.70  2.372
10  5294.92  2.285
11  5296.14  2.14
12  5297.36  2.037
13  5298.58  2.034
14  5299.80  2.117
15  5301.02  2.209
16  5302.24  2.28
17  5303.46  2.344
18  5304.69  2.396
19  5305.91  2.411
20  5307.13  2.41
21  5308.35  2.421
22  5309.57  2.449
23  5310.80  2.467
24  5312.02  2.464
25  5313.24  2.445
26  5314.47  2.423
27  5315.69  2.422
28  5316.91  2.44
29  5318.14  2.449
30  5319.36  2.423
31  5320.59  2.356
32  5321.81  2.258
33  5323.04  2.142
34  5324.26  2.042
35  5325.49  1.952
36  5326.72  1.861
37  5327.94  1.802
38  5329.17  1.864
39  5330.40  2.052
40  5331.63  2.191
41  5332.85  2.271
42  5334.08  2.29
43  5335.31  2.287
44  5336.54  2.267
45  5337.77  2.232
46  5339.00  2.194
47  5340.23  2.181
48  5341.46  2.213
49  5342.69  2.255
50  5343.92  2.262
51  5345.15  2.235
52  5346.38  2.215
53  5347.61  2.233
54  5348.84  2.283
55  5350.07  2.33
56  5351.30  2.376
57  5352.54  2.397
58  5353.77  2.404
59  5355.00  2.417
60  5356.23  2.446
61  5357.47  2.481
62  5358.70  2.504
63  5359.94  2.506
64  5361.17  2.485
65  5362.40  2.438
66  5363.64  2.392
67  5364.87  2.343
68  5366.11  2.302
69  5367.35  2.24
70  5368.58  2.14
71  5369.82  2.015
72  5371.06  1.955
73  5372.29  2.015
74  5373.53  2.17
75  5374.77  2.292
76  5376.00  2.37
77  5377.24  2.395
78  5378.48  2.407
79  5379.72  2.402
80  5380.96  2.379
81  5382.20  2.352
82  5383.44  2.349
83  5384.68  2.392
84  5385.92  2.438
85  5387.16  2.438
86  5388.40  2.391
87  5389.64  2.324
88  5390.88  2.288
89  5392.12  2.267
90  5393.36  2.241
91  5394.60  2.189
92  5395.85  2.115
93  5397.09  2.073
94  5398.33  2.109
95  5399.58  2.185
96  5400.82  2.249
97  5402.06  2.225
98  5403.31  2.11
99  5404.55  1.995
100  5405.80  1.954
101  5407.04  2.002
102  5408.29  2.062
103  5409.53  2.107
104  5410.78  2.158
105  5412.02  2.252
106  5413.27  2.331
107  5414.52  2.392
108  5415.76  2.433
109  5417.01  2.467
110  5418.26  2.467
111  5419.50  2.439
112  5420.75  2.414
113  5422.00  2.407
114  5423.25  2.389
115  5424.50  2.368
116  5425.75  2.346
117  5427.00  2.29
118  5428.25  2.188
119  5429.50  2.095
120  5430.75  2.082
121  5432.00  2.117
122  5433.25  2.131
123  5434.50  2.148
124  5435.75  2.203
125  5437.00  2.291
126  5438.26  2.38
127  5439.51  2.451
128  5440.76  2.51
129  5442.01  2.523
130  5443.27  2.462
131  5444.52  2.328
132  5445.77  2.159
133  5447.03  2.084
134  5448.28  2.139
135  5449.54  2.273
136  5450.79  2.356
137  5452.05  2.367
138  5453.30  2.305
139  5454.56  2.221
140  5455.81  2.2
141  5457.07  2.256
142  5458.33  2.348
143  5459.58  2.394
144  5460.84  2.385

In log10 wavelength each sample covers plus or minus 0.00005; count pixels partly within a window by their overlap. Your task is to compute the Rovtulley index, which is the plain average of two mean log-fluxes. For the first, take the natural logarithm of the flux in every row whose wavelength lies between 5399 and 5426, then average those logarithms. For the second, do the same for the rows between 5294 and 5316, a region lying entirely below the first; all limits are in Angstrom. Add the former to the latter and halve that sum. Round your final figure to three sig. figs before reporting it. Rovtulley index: 0.826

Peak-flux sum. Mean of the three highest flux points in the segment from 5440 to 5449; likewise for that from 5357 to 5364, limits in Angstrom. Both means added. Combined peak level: 5.00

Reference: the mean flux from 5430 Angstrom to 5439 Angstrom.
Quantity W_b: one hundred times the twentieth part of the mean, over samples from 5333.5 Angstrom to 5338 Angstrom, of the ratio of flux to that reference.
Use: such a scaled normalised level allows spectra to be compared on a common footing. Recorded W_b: 5.2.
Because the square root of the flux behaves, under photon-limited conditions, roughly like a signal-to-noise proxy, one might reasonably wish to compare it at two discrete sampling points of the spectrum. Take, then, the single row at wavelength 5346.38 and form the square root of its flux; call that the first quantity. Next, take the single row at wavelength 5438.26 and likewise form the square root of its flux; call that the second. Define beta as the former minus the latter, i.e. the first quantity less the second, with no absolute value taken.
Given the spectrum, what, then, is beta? -0.054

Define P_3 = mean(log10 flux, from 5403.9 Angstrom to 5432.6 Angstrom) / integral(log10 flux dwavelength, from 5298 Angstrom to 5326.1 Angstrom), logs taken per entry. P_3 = 0.034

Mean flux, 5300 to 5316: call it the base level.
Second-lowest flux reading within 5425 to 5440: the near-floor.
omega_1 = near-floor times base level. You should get 5.0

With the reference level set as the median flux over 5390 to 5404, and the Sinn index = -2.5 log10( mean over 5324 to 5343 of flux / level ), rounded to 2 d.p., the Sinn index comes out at 0.03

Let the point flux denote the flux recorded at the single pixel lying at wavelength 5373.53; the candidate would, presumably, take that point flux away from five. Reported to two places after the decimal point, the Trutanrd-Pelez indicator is 2.83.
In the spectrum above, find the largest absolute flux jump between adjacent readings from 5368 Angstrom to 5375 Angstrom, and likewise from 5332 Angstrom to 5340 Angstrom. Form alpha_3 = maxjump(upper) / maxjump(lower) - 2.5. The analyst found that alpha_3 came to 1.6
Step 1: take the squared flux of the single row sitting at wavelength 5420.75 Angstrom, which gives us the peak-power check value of 5.8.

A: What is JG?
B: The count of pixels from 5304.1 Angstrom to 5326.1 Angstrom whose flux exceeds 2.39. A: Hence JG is 13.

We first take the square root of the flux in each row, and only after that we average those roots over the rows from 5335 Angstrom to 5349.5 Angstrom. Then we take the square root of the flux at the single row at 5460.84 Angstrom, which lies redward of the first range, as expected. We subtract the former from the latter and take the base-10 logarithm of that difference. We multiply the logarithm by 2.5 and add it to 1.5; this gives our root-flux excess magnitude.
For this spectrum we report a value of -1.79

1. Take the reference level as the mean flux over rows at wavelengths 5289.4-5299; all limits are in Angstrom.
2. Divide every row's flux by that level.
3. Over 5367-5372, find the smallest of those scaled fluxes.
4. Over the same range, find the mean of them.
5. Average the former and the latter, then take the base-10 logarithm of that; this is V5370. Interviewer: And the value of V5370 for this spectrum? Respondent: -0.05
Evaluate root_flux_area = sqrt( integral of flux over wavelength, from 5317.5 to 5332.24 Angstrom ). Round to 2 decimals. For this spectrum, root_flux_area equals 5.58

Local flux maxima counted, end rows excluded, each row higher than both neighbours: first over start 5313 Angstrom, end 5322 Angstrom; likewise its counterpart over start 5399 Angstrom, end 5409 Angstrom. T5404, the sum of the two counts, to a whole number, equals 2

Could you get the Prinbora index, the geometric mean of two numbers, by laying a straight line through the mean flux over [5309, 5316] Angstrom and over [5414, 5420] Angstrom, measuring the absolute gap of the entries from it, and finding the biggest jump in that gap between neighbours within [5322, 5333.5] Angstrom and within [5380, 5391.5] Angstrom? 0.112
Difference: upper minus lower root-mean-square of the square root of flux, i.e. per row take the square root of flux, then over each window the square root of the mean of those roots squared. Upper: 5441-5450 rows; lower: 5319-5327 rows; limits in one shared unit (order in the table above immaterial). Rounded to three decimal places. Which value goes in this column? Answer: 0.045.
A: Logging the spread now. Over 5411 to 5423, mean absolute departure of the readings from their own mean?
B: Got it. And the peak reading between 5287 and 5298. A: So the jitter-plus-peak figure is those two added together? 2.45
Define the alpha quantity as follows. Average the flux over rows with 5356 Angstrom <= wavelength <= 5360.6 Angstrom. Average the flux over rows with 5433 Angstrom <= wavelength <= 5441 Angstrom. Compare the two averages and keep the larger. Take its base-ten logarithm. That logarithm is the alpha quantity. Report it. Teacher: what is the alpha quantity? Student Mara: 0.395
